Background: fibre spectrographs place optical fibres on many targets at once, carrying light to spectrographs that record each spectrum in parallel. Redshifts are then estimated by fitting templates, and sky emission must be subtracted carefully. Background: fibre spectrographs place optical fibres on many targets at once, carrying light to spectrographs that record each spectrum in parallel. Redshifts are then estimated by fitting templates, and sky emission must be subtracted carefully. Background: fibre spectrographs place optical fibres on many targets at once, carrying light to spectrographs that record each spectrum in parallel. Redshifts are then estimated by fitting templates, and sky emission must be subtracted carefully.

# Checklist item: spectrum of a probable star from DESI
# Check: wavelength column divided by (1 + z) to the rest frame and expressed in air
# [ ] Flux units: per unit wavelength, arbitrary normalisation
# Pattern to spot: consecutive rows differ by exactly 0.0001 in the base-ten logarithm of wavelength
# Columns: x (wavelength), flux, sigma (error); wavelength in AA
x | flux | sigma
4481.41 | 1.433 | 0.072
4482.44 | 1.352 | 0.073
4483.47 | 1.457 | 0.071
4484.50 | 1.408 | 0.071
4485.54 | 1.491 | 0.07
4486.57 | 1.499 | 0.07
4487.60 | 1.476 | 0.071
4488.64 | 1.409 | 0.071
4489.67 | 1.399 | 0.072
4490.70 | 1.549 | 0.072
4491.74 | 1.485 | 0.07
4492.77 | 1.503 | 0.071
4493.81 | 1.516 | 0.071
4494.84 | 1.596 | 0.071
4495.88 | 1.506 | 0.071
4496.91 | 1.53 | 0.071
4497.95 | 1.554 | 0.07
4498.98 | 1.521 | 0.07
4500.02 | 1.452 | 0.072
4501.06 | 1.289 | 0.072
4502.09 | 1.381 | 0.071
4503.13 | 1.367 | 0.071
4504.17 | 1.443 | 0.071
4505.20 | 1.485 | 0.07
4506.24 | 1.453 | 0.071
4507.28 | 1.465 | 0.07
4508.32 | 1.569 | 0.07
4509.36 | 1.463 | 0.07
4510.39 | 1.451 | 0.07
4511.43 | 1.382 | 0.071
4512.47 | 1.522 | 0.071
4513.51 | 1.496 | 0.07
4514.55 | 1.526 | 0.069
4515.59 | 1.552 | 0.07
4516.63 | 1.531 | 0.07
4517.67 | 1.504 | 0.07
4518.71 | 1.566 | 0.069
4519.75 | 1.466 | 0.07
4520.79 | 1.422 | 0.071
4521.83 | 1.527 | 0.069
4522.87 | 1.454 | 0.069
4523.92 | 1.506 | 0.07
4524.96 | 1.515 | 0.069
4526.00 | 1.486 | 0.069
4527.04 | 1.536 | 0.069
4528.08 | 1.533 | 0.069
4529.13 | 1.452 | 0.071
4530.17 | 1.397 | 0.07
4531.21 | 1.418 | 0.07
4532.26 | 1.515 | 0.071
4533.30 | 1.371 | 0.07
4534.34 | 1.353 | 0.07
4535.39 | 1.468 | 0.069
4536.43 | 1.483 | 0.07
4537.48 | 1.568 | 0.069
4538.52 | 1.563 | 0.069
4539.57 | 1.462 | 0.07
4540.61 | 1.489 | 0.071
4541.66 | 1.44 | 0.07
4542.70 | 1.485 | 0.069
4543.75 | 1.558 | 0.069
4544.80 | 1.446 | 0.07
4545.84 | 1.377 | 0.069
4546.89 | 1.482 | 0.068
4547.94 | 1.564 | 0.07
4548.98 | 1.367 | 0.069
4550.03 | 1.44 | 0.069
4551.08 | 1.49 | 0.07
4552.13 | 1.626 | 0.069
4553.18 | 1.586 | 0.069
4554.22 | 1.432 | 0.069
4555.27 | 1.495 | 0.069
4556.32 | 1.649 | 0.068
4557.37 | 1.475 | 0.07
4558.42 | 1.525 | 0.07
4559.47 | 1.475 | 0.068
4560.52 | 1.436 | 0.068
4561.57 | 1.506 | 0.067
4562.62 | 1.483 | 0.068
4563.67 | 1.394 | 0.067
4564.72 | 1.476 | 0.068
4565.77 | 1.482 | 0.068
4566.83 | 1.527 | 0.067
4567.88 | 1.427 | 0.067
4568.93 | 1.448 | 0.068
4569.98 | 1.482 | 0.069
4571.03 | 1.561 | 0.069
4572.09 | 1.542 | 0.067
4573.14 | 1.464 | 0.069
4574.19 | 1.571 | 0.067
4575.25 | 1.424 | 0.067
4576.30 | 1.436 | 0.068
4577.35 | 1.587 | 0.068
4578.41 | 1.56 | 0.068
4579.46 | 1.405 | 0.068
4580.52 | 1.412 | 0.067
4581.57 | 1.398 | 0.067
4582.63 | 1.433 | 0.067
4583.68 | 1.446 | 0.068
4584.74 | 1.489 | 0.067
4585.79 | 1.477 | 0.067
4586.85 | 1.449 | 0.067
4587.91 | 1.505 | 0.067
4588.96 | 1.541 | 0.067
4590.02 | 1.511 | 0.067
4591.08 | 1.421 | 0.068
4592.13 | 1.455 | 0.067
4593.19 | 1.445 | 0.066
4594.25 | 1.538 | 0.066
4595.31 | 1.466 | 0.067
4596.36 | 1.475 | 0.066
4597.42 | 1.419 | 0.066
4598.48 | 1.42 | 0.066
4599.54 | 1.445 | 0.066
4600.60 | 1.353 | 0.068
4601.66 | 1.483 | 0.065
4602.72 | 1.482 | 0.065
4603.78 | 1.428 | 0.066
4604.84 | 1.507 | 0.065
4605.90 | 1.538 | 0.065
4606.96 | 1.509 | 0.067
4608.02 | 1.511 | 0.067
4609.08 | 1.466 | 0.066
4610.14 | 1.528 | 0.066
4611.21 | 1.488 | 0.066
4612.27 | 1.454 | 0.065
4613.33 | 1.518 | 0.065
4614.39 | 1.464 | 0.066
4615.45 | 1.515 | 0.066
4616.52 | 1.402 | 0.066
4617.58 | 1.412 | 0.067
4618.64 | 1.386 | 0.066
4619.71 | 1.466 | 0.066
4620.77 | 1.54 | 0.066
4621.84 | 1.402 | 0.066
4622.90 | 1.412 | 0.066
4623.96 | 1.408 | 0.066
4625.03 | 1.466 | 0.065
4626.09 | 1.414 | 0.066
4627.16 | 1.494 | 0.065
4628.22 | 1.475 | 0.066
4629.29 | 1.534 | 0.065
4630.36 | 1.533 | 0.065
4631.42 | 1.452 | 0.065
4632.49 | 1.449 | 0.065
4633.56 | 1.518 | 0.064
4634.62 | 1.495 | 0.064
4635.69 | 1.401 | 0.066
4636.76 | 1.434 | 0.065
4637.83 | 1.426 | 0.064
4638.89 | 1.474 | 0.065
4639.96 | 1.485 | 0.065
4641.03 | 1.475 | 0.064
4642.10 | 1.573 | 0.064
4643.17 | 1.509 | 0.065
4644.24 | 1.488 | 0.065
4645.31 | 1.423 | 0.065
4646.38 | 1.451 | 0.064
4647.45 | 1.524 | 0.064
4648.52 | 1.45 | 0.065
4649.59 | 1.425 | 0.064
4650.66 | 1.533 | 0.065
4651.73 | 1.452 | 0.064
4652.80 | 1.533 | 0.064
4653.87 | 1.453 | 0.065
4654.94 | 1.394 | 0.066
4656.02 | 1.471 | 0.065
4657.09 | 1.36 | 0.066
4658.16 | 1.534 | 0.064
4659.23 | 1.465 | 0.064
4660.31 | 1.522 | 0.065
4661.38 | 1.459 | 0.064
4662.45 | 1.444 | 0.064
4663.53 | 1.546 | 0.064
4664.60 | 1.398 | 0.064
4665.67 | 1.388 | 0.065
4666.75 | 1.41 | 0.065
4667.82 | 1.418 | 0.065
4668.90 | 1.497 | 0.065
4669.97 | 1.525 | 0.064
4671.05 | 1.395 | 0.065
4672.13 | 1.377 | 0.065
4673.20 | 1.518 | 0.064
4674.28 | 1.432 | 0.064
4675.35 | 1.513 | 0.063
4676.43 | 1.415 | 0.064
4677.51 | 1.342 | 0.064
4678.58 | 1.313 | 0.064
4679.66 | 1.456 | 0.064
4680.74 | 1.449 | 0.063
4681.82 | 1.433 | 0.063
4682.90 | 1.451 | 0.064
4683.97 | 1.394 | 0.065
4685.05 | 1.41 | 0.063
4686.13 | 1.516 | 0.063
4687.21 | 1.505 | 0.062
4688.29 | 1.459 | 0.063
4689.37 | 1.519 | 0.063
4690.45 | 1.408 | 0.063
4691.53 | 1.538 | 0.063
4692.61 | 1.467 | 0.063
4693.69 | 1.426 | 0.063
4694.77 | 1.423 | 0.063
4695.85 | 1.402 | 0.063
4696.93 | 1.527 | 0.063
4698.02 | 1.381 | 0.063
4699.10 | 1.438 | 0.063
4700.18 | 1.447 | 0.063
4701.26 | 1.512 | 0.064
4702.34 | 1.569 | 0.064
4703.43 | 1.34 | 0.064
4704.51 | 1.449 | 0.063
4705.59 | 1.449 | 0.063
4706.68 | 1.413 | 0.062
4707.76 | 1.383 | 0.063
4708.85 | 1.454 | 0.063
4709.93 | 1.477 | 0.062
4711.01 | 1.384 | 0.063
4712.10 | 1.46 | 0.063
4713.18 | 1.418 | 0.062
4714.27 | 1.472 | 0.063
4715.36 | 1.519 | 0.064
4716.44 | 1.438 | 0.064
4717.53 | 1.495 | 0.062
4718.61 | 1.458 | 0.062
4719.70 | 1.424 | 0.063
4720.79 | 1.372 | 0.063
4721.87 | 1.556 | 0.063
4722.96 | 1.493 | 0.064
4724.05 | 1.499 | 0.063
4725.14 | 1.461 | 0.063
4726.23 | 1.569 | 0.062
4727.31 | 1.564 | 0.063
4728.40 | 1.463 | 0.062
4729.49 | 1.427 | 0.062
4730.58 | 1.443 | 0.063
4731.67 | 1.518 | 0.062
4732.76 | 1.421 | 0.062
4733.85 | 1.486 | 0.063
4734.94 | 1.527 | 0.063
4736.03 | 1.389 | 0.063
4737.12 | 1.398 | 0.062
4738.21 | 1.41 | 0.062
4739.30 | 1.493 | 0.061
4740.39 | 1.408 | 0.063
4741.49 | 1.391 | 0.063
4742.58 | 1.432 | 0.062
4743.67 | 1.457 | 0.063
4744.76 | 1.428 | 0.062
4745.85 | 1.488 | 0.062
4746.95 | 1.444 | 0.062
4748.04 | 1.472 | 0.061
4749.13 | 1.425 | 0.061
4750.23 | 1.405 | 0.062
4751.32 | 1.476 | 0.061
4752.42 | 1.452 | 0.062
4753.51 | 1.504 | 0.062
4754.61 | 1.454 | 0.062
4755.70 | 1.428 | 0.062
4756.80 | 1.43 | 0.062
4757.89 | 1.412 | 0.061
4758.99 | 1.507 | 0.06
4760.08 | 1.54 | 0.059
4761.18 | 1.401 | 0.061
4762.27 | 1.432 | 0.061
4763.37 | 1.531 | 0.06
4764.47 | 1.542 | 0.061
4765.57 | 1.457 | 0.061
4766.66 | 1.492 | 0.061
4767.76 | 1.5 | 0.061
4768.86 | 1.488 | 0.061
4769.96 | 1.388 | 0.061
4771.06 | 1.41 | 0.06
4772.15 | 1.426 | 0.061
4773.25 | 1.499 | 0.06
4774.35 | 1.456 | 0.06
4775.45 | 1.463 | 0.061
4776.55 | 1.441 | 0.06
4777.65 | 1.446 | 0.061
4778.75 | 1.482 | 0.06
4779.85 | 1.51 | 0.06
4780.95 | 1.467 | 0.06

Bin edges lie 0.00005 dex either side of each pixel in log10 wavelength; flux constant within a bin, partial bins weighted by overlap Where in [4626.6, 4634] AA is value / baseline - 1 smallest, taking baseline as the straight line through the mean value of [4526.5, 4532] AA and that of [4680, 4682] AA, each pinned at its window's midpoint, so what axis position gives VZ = 4632.49 AA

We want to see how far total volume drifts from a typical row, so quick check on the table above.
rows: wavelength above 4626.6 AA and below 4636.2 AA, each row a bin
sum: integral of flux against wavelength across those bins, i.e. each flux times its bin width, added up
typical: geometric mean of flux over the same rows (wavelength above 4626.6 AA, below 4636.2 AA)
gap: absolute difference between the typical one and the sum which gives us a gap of 12.75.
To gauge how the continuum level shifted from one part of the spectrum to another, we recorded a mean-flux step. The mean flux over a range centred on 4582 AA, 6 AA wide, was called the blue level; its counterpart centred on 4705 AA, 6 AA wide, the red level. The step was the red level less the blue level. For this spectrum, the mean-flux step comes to 0.00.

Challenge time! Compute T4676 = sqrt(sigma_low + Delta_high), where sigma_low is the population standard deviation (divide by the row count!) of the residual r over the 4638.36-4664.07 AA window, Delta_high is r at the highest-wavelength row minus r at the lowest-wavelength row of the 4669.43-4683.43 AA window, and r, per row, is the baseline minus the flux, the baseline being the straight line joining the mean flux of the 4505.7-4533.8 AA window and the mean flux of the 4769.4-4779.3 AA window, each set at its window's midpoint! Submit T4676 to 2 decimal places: 0.35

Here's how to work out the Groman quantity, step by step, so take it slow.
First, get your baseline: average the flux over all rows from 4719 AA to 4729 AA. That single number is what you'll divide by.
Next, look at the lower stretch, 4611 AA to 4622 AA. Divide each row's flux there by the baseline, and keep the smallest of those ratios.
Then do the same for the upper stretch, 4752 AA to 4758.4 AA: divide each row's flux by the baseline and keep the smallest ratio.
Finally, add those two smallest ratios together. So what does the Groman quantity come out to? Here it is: 1.88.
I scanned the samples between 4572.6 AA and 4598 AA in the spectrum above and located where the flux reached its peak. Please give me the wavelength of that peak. 4577.35 AA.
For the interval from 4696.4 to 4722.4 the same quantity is 4702.34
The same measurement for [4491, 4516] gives 4494.84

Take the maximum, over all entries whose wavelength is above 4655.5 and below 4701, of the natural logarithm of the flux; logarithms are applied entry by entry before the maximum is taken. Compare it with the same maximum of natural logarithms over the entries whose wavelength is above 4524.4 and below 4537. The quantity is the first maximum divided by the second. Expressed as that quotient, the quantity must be 1.02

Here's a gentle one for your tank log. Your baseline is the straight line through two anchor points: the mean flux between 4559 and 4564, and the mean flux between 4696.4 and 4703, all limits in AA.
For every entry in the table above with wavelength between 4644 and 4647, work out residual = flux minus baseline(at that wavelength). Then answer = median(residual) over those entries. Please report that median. -0.02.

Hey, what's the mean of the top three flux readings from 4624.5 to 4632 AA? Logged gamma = 1.520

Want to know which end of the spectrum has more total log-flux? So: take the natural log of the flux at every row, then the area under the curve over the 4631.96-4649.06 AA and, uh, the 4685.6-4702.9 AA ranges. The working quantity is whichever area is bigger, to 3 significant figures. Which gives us 6.66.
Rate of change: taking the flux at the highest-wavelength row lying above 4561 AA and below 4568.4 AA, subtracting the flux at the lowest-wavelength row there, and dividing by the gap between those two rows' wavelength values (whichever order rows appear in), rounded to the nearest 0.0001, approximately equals -0.0125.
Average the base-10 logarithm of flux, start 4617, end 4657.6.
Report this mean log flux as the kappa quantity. 0.165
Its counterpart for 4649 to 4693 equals 0.162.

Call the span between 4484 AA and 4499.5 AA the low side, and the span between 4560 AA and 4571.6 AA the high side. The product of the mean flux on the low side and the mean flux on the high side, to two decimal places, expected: 2.21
